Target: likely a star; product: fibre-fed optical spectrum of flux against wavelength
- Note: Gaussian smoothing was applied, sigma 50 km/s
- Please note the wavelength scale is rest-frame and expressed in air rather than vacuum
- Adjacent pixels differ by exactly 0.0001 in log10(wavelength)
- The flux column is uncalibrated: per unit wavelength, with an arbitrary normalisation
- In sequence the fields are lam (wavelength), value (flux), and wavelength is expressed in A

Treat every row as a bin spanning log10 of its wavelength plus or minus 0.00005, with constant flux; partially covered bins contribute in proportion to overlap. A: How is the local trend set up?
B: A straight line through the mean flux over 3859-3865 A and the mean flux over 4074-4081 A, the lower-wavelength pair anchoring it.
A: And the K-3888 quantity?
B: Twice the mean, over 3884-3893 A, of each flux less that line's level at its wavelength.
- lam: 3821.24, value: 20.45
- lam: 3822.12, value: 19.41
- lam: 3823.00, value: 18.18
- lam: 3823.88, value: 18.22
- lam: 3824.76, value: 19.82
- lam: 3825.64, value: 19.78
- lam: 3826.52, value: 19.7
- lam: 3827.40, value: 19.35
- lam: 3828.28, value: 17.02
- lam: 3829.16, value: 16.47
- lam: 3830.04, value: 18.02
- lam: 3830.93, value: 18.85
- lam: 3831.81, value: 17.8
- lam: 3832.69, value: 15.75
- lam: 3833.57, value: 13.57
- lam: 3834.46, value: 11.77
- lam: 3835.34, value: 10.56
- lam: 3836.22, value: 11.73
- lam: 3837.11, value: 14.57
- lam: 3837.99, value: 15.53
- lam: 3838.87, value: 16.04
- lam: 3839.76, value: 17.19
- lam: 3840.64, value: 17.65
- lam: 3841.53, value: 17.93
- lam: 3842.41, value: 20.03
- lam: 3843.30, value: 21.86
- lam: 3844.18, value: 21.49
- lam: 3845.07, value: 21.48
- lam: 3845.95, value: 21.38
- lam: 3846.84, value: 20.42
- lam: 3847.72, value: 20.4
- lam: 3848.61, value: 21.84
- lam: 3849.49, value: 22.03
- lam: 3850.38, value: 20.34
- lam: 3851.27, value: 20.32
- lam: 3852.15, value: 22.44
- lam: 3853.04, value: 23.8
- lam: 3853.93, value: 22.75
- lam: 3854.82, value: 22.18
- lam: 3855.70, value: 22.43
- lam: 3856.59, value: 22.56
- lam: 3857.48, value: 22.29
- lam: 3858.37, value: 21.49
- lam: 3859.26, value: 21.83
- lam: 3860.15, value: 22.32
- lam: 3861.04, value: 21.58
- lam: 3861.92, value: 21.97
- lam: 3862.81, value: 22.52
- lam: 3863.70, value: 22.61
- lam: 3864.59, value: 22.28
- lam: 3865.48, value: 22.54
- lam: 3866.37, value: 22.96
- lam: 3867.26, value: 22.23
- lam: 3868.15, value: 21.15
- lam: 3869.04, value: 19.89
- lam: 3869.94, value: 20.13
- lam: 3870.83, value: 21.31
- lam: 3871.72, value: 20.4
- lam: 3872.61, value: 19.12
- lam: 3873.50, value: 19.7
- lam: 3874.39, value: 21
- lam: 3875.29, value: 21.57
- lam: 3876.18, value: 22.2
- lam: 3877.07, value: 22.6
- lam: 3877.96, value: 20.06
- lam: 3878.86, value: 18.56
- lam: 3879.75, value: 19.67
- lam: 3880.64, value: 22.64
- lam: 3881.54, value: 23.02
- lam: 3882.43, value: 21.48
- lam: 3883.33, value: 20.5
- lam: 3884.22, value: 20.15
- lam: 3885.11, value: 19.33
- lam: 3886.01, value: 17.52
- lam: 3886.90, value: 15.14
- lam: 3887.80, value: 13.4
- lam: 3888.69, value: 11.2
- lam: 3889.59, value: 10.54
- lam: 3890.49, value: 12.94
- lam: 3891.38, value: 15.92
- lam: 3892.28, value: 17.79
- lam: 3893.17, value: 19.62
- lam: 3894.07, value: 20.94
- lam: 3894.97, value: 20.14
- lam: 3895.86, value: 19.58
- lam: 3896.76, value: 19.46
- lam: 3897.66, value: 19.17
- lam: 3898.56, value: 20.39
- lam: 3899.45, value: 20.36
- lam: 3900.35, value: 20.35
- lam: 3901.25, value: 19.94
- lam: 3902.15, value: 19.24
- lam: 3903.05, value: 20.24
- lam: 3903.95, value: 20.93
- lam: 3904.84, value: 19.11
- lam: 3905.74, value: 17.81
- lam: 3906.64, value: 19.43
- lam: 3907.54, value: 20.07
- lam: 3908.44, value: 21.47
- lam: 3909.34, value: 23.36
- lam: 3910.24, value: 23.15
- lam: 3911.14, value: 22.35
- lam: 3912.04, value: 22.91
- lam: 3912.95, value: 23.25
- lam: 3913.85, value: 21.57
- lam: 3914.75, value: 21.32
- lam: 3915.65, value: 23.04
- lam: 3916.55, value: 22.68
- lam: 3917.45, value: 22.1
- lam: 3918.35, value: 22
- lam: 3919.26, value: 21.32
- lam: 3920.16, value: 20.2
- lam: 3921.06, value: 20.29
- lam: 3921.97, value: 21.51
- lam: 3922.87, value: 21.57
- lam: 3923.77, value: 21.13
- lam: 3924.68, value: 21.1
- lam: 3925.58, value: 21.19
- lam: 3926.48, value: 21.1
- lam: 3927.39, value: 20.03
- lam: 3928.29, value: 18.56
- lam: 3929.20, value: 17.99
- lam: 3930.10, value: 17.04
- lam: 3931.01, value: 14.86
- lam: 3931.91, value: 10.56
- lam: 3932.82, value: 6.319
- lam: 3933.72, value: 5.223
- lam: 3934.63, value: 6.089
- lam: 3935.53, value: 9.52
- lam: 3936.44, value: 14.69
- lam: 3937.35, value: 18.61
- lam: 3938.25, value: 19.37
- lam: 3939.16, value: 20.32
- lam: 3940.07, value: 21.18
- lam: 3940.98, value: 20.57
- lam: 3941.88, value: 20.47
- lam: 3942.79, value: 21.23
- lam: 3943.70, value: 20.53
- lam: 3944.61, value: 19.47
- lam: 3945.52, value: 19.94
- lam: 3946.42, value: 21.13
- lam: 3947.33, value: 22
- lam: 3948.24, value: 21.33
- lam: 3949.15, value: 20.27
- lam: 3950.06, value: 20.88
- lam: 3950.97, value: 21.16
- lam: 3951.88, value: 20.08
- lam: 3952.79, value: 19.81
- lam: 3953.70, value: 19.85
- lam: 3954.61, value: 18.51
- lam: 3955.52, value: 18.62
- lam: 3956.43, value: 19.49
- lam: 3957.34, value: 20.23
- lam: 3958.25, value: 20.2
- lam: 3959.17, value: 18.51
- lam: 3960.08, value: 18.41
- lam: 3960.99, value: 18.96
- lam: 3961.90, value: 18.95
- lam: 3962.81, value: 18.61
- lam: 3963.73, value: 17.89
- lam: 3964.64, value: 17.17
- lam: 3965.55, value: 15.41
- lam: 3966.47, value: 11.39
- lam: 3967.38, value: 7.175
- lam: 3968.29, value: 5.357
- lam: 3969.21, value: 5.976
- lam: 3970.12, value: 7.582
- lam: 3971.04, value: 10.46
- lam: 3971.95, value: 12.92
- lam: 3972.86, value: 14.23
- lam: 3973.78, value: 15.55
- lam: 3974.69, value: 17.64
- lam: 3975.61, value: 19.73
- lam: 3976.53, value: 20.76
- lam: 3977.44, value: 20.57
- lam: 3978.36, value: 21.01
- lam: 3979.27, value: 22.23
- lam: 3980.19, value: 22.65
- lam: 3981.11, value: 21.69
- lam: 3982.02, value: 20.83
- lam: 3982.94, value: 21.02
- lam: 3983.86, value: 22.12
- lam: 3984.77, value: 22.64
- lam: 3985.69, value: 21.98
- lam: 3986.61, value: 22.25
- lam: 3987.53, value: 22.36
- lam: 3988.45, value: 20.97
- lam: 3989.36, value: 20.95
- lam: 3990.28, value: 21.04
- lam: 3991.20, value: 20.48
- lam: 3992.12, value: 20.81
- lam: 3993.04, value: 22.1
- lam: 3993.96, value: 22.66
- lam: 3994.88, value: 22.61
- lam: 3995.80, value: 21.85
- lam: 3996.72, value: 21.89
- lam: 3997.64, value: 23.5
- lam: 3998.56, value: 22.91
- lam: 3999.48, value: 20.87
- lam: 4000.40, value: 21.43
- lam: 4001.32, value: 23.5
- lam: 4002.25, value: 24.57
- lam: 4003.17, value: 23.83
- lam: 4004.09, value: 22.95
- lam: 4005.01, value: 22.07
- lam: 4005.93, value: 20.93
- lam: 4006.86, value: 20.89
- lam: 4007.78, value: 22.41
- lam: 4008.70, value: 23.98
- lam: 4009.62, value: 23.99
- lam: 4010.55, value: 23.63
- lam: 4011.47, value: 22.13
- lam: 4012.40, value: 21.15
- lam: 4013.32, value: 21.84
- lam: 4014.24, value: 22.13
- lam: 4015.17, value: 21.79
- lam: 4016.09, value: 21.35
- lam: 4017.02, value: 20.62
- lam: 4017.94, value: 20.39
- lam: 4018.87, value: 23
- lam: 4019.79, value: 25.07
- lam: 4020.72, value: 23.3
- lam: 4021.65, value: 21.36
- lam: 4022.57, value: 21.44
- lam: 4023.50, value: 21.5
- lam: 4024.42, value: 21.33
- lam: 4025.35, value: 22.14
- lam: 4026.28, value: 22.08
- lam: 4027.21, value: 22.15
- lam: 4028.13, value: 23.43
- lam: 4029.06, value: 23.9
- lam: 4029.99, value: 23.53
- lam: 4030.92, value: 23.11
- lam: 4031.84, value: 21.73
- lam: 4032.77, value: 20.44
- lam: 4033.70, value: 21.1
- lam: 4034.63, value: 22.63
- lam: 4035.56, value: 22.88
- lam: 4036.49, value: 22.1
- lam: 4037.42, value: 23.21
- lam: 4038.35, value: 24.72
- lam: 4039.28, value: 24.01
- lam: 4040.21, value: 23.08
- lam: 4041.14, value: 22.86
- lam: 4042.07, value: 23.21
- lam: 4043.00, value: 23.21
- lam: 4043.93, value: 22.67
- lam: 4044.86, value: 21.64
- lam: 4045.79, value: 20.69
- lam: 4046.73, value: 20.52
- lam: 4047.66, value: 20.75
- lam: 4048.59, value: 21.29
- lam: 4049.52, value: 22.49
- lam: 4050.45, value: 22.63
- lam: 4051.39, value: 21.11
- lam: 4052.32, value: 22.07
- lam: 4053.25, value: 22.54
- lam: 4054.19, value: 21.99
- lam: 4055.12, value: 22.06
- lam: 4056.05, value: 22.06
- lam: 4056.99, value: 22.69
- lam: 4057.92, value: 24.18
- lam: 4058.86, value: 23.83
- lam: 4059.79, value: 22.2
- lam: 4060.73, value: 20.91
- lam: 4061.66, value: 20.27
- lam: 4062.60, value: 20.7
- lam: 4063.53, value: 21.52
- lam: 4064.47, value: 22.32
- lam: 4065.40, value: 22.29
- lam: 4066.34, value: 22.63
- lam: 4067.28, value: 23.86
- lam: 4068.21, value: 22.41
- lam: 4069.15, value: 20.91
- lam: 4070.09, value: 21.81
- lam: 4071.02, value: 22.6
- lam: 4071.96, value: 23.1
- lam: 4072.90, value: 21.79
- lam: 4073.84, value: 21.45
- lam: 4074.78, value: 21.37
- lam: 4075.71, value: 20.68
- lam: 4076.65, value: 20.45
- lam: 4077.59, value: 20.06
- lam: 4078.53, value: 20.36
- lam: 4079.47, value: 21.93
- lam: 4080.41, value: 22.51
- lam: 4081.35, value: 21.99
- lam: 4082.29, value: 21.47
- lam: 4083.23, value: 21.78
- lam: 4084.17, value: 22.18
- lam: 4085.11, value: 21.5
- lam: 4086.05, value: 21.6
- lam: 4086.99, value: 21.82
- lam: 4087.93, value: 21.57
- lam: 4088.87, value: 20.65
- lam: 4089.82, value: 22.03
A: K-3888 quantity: -13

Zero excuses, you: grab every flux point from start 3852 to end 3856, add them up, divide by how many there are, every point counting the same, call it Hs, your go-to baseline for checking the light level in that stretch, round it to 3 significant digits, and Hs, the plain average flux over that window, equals 22.7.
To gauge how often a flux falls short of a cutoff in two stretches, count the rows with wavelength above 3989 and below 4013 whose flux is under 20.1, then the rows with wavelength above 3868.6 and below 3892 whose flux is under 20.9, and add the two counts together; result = 18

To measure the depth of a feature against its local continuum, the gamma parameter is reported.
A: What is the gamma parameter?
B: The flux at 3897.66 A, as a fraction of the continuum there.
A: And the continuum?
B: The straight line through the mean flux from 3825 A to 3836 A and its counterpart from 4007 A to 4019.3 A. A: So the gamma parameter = 1.03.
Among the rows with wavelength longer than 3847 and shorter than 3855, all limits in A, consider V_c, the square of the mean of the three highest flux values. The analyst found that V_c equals 529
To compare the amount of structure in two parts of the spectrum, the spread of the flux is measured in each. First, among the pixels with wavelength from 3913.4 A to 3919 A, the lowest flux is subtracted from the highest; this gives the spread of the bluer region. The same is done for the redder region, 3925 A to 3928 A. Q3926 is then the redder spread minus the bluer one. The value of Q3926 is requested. -0.6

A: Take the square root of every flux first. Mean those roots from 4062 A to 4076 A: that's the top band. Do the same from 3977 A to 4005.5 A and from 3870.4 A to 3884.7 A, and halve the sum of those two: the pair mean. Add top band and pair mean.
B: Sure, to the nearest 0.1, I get 9.3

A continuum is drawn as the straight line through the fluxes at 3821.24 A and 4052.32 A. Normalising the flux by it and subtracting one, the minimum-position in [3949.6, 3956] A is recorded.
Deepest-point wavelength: 3954.61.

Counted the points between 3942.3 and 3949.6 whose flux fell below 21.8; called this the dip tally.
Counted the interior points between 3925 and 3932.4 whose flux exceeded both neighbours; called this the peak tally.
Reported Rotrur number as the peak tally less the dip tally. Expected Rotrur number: -7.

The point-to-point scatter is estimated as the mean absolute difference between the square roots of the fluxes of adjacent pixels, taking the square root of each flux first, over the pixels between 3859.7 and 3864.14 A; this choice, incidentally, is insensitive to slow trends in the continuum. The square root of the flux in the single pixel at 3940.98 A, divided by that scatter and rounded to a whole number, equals 96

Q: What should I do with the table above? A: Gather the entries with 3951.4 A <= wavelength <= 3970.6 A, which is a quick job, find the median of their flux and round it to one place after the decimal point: 18.5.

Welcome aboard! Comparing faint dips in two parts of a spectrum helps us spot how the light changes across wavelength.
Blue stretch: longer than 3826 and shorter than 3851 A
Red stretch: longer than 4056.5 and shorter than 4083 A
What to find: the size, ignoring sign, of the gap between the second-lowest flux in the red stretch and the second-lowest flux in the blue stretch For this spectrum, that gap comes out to 9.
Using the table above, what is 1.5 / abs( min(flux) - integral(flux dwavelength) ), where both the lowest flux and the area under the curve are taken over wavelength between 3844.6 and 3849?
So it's 0.021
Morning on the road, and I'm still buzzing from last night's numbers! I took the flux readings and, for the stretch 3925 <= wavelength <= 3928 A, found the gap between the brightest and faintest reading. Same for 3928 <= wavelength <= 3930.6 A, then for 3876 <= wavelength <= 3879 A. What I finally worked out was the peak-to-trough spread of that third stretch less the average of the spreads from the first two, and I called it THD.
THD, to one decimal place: 2.7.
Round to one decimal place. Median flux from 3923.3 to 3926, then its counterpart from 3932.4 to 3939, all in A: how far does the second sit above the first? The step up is -11.6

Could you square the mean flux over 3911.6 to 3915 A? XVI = 496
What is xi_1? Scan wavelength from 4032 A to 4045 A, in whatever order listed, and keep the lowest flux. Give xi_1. 20.44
